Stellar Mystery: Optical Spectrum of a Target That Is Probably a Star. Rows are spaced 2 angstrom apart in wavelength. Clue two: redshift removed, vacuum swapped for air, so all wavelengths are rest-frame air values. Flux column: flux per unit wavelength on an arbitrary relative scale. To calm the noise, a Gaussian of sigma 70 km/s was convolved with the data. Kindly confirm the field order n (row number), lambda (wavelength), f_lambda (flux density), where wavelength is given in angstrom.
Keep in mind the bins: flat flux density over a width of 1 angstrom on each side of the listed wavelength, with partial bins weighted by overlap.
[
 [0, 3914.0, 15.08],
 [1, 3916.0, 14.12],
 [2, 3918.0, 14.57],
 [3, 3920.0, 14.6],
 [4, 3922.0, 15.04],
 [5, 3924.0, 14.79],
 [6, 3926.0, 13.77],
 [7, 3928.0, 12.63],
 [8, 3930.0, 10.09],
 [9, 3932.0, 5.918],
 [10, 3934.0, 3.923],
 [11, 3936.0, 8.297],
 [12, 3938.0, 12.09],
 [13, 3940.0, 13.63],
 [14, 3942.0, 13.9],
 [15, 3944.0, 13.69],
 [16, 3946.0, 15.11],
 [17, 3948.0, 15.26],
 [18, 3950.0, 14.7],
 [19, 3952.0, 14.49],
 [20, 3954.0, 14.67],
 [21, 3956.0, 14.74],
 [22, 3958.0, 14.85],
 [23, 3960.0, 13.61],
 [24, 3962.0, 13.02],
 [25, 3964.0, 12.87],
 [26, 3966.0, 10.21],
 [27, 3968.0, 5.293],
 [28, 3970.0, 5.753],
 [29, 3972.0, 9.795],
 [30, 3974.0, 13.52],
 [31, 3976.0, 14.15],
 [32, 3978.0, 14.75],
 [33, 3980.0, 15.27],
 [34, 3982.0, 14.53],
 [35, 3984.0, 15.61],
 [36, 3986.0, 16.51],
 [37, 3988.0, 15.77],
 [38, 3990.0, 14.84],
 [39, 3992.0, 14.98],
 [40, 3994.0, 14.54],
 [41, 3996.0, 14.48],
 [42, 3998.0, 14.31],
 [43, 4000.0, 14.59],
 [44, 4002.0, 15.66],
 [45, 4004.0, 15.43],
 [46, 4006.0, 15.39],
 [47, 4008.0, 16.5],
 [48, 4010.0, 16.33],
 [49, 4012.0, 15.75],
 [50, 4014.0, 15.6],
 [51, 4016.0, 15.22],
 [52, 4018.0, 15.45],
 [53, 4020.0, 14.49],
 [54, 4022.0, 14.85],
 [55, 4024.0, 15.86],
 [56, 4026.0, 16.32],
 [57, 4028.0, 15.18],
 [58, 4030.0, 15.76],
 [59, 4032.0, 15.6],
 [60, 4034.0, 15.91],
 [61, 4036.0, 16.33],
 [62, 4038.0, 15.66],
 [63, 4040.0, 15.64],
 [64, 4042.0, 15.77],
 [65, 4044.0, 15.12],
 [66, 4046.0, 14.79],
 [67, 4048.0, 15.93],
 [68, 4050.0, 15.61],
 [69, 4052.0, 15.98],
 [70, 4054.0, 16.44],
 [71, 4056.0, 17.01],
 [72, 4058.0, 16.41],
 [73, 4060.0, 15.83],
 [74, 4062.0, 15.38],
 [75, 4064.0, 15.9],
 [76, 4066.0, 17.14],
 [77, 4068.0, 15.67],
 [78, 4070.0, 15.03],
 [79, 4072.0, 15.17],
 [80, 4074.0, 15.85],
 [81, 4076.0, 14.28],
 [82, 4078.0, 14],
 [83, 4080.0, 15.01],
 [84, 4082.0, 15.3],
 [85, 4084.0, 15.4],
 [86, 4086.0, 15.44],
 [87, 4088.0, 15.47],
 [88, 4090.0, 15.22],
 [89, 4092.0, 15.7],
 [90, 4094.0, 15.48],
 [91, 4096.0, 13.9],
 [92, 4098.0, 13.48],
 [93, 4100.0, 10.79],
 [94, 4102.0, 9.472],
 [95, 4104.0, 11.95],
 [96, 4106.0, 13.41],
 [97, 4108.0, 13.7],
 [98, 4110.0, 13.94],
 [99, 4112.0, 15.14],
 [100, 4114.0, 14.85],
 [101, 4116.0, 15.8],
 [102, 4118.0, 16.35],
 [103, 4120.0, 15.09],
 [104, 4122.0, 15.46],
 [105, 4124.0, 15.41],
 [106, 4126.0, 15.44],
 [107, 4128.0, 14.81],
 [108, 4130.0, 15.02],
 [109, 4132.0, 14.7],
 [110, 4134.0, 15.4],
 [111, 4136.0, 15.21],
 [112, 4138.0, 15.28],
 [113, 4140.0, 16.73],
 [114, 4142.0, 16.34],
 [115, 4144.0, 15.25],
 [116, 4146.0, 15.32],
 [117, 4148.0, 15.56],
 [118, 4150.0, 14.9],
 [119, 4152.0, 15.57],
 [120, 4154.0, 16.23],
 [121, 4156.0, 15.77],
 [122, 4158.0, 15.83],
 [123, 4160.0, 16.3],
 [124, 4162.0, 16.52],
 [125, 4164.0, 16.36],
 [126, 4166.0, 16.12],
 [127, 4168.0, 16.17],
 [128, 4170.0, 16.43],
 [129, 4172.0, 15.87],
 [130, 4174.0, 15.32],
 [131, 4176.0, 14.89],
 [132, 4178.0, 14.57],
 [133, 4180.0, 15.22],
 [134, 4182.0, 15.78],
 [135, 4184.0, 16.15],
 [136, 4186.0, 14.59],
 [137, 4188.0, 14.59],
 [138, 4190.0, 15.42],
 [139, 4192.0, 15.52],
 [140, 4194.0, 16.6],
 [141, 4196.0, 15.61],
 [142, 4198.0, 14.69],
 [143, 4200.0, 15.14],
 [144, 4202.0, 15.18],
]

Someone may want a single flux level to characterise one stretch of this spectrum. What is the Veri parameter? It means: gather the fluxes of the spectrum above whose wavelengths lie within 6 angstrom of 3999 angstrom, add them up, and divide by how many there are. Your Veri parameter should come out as 14.8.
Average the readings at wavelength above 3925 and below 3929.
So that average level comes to 13.2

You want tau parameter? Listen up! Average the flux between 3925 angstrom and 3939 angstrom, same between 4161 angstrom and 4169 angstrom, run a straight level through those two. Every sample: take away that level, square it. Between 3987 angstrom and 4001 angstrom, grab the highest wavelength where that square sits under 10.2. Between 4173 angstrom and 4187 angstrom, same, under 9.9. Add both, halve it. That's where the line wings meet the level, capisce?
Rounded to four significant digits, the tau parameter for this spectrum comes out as 4093 angstrom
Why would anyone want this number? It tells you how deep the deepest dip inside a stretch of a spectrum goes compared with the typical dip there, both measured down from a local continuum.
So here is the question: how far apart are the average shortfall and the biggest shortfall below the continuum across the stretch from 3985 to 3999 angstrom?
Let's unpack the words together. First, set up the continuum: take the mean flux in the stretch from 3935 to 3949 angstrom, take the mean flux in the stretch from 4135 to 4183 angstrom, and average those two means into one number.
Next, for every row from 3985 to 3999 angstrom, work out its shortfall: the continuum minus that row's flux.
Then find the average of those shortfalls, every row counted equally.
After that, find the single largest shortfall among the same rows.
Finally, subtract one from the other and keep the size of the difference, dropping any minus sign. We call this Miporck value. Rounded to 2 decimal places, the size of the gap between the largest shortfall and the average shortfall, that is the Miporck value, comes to 0.75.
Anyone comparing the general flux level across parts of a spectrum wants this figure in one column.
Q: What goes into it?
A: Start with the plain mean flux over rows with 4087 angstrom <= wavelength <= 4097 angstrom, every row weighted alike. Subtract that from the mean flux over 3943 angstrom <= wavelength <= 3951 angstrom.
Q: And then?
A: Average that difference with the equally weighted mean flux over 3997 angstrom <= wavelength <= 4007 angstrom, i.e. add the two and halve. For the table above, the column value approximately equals 7.3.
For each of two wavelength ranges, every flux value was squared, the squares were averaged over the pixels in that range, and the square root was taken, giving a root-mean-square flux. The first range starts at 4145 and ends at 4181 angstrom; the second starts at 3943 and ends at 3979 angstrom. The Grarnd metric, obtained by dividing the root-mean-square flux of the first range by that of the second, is 1.20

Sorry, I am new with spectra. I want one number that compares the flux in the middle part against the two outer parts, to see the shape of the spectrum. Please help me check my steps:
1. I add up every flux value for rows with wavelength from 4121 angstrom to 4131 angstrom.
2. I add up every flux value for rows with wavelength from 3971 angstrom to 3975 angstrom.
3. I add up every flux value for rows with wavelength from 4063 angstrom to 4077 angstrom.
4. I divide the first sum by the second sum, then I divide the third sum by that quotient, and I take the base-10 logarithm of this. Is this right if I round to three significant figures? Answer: 1.52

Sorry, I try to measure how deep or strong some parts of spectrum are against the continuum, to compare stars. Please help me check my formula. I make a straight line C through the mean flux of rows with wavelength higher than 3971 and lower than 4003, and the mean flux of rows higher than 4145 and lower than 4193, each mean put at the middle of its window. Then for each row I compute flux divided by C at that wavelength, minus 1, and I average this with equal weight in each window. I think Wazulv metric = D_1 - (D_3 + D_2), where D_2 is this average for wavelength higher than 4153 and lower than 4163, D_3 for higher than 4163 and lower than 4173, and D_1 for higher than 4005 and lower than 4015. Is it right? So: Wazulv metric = 0.0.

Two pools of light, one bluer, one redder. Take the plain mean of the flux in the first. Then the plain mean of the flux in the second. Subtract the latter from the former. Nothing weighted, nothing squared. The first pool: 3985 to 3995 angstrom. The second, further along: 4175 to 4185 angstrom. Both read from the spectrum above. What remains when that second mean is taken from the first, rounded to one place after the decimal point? 0.0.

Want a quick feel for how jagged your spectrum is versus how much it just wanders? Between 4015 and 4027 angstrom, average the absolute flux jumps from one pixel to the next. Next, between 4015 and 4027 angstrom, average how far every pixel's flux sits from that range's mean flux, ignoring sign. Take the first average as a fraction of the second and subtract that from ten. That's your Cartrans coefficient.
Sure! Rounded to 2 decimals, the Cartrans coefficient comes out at 8.82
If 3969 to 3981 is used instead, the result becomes 9.36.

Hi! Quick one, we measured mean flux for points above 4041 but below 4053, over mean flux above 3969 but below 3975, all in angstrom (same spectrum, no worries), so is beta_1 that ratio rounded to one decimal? 1.6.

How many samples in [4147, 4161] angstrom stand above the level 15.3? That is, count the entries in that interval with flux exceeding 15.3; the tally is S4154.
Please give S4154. 6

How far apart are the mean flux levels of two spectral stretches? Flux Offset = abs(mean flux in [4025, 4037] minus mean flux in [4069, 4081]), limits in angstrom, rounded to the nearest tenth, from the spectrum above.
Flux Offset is 1.0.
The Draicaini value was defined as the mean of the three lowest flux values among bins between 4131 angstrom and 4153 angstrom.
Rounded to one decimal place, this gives 14.9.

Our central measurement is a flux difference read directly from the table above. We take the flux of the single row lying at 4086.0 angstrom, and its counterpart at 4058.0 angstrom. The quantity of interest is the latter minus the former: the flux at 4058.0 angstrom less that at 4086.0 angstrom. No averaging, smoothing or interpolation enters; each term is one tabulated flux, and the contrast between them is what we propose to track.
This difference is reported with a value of 1.0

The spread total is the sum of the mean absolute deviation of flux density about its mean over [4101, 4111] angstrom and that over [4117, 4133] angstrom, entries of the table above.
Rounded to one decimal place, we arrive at 1.8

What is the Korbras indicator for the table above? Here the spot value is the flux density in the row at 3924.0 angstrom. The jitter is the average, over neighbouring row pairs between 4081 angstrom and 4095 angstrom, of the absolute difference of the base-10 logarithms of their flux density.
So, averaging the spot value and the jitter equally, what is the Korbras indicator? 7.4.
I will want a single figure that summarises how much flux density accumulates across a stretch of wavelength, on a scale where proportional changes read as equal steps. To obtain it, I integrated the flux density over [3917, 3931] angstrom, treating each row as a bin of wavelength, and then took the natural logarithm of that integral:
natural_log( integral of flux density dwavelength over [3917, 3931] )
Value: 5.3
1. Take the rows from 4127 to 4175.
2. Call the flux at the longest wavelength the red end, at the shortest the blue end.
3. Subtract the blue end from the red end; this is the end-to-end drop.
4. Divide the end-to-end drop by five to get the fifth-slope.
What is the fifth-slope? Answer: 0.10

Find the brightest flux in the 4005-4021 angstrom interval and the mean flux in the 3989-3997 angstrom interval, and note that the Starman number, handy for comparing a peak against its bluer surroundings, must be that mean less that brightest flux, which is -1.8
